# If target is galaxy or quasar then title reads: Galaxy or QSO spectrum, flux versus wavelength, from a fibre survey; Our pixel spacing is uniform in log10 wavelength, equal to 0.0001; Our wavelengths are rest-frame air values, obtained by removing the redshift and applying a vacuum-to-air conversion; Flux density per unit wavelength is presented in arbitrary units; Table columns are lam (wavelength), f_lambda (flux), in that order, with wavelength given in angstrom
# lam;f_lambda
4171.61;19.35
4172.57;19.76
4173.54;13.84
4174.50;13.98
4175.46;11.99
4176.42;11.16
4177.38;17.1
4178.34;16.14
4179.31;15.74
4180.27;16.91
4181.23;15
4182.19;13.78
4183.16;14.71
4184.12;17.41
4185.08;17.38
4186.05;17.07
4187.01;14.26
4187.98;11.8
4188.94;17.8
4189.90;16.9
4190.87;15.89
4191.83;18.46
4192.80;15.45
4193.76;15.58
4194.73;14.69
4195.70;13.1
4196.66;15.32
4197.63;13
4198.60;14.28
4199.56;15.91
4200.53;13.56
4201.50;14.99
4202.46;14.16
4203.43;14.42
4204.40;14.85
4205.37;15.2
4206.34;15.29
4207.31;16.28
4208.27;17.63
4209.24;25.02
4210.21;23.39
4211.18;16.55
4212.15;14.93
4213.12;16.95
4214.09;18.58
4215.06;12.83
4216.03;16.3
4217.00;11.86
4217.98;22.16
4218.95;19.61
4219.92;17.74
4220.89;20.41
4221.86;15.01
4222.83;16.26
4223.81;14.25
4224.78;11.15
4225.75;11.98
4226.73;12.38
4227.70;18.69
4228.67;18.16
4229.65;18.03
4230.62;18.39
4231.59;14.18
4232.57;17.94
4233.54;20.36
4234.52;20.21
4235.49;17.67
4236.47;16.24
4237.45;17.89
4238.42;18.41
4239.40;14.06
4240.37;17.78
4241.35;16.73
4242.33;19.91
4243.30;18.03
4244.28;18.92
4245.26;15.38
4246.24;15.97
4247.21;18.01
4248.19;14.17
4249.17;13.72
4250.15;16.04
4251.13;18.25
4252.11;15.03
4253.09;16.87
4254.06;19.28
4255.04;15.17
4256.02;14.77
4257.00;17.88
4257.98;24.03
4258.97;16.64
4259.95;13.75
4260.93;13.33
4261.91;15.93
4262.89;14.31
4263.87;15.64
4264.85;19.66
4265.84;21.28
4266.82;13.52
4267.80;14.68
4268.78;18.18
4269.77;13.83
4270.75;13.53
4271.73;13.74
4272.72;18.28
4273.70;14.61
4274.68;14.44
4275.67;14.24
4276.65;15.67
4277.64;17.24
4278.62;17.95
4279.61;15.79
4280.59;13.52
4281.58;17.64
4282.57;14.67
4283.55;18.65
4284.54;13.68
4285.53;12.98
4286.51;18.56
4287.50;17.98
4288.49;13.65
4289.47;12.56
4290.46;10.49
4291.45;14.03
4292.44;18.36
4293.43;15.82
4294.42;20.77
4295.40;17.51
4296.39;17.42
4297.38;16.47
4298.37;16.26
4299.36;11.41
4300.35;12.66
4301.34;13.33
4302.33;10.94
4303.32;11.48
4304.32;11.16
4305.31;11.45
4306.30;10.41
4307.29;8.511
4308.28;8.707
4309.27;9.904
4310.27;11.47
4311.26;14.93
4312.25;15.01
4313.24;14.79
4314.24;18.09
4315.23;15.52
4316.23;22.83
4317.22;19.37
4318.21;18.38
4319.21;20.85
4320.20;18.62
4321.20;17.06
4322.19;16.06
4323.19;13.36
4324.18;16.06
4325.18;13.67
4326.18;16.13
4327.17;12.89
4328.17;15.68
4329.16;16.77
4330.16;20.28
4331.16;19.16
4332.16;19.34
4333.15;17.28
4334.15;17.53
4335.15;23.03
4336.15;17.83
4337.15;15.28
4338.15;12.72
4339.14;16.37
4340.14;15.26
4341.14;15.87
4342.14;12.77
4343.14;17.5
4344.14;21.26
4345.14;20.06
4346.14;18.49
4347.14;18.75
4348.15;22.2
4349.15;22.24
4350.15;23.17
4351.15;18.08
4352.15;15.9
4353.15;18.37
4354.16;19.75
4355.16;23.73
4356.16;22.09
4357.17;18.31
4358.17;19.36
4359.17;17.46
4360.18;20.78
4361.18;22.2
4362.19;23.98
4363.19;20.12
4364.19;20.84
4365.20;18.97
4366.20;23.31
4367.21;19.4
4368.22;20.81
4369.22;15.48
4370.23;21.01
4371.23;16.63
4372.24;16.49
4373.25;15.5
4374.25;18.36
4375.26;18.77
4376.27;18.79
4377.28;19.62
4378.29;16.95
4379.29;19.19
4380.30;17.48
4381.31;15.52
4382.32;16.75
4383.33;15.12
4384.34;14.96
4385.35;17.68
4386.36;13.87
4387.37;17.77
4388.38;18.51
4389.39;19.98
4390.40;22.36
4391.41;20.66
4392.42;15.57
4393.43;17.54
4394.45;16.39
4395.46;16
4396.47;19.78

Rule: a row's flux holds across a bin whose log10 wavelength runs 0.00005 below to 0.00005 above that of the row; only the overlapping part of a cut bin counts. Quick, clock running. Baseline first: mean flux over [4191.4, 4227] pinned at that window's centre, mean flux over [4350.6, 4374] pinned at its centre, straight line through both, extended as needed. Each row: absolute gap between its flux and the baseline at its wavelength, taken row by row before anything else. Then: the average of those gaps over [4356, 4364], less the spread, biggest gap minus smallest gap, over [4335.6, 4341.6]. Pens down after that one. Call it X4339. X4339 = -3.3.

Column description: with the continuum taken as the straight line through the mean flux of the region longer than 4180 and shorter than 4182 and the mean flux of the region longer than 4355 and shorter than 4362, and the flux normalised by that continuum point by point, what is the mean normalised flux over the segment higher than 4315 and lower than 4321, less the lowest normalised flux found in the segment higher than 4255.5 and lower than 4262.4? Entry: 0.25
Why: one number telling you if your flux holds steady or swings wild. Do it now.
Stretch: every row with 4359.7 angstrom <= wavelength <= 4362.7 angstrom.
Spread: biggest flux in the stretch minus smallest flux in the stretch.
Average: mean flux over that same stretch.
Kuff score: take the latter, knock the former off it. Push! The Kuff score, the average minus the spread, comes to 19.1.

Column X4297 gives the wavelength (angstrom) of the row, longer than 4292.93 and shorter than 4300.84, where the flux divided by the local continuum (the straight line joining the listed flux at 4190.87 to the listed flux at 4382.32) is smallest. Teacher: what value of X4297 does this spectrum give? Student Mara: 4299.36 angstrom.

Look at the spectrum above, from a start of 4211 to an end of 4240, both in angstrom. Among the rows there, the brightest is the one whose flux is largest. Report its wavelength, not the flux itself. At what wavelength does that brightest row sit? 4217.98 angstrom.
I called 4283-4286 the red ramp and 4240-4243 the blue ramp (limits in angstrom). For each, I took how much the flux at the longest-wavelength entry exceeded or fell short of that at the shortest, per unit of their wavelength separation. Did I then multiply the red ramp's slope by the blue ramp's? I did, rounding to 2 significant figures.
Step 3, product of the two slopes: -3.1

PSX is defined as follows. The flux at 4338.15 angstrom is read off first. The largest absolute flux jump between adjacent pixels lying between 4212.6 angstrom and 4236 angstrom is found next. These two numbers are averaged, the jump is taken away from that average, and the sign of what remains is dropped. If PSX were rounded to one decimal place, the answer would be 1.2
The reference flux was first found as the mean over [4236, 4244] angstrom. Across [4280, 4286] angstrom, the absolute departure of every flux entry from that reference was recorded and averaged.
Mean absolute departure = 2.7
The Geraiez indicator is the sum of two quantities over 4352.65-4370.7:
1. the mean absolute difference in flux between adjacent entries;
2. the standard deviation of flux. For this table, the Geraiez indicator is 5.0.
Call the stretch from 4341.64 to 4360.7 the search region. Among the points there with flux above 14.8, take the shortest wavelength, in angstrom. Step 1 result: 4343.14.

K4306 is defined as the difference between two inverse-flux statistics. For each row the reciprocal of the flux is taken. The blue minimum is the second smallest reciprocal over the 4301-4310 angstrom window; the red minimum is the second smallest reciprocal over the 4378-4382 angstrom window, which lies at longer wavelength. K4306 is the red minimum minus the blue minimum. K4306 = -0.030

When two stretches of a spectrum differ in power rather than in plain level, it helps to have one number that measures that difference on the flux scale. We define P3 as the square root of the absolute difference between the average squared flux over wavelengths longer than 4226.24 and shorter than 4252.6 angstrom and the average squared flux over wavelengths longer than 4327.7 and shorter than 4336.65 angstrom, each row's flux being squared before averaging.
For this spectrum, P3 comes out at 7.3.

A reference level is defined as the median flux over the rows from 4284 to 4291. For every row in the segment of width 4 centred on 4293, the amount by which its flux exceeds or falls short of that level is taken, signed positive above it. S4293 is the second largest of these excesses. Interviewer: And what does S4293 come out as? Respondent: 4.7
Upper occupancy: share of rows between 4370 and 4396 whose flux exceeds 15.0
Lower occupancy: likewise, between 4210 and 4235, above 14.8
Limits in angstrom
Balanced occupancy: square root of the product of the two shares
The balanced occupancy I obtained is 0.821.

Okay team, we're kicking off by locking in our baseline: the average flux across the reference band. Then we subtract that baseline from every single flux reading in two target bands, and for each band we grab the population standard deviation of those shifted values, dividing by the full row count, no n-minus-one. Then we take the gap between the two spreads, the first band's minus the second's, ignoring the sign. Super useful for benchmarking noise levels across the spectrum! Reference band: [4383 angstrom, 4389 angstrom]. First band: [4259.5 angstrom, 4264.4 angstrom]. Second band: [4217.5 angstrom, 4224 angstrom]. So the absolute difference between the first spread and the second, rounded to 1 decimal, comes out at 1.7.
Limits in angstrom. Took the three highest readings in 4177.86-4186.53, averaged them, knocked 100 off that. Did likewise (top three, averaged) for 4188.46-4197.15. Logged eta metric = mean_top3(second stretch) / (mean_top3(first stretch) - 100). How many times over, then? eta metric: -0.21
